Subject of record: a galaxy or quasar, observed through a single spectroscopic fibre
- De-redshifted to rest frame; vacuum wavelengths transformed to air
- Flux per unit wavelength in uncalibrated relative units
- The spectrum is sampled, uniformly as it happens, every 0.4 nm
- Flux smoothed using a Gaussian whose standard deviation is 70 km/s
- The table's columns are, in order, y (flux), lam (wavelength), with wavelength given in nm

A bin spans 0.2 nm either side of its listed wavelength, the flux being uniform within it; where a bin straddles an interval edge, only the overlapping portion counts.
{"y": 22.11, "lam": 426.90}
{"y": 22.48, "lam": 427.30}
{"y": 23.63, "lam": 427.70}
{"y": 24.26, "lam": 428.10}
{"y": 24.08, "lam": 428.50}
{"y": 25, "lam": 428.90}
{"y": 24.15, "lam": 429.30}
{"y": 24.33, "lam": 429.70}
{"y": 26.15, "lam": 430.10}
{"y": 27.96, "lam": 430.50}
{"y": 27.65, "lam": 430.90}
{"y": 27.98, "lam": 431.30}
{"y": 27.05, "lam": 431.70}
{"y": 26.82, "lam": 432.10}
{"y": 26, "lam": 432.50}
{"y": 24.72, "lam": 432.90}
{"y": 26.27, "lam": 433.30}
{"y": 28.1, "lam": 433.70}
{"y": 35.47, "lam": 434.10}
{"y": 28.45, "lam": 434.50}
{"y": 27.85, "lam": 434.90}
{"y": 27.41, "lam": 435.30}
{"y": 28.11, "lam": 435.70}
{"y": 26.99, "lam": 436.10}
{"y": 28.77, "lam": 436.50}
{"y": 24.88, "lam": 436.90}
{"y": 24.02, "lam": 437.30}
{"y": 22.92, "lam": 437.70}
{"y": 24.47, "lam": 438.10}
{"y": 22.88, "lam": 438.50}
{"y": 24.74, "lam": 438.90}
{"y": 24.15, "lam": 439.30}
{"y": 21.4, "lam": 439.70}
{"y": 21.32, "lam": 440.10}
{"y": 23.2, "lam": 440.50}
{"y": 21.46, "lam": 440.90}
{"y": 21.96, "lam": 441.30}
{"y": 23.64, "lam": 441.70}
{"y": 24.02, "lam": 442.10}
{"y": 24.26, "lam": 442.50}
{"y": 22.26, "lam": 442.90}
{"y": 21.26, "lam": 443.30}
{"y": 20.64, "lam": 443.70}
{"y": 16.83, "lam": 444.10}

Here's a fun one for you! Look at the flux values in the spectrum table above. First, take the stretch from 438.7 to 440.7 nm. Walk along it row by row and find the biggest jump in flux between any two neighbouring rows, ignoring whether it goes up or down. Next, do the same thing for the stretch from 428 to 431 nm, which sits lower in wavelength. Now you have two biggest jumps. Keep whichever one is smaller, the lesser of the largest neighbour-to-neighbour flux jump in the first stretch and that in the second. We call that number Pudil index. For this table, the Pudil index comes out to 1.8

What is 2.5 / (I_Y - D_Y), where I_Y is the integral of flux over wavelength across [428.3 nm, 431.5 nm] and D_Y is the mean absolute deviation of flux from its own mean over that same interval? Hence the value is 0.031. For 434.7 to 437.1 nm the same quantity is 0.039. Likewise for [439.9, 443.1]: 0.035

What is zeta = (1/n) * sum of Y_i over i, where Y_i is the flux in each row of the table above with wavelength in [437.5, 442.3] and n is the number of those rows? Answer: 23.0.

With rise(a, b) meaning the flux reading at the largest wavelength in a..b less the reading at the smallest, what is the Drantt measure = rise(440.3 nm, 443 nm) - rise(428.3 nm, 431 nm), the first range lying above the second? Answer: -5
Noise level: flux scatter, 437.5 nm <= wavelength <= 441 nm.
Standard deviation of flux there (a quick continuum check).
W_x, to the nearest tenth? 1.3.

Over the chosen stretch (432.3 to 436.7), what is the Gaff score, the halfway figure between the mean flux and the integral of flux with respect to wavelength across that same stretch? 75.6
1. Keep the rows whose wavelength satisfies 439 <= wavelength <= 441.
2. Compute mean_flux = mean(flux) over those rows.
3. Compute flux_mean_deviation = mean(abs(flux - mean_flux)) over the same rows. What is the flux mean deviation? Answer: 1.1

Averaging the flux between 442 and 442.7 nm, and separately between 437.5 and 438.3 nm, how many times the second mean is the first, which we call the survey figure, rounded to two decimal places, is 1.02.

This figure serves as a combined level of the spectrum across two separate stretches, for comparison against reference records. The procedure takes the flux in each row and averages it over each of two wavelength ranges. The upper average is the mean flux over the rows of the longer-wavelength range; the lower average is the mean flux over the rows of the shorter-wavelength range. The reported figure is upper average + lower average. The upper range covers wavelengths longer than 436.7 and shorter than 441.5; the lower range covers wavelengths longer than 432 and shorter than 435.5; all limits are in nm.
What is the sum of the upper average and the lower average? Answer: 51.0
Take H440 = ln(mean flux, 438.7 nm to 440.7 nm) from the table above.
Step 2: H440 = 3.13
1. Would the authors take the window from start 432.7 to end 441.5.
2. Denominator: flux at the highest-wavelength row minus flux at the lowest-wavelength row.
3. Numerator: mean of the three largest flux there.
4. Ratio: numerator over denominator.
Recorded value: -11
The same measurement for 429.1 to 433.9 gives 7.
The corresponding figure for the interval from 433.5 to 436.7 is 46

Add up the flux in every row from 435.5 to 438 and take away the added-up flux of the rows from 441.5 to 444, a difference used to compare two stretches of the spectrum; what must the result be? 20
